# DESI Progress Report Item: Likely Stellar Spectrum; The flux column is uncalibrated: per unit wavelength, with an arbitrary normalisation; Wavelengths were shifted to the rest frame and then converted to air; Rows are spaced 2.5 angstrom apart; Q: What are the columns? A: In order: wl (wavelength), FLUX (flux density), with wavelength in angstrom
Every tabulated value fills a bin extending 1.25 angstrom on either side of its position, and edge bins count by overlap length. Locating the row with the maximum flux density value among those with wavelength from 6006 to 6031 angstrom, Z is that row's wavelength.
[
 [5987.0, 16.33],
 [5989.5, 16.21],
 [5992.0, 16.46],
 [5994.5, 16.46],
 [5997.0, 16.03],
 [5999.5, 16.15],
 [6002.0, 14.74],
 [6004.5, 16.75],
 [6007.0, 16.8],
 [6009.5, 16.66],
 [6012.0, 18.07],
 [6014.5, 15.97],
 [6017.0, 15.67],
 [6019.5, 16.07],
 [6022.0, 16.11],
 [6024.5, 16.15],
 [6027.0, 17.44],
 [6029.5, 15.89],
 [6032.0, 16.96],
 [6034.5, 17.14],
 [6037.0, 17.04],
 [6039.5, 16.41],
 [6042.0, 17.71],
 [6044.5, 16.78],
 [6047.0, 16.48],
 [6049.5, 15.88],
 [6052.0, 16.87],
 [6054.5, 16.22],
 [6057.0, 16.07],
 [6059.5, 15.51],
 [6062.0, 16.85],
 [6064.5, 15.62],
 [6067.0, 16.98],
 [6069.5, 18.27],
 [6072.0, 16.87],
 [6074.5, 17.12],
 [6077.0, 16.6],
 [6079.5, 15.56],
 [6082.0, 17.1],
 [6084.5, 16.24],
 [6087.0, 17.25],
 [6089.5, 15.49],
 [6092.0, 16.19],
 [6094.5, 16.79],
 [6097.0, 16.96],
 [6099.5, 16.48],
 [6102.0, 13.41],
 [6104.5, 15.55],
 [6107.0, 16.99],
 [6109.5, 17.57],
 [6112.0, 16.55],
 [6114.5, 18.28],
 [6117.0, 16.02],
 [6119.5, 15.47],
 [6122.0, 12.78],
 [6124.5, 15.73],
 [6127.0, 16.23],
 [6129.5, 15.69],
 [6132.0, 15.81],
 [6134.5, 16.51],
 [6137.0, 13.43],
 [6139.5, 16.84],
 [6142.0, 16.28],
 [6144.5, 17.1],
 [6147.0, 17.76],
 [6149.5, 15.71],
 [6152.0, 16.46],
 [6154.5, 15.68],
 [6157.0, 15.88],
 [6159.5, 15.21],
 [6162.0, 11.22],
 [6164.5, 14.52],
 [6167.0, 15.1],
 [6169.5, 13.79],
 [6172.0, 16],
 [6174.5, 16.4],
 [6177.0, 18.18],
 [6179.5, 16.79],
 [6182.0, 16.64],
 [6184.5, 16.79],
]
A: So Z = 6012.0 angstrom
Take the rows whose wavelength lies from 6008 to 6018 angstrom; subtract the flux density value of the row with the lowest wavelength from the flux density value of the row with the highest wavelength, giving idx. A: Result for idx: -1.0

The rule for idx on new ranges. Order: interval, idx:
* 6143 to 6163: -5.9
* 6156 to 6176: 0.5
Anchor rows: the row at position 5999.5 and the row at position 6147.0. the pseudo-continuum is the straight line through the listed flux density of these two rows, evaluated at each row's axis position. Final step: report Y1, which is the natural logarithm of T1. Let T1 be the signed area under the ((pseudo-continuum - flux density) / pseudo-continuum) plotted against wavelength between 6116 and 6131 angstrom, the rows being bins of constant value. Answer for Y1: 0.6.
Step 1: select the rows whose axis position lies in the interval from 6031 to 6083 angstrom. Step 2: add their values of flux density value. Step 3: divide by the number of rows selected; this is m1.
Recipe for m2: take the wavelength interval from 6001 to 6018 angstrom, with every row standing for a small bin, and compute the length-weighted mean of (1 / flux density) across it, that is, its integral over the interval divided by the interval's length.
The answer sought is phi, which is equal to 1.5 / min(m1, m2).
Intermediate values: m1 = 16.7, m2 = 0.0611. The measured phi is 24.5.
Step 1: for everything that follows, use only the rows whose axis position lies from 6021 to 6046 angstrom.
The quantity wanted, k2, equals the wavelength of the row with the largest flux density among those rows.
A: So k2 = 6042.0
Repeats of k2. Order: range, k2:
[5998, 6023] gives 6012.0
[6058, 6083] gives 6069.5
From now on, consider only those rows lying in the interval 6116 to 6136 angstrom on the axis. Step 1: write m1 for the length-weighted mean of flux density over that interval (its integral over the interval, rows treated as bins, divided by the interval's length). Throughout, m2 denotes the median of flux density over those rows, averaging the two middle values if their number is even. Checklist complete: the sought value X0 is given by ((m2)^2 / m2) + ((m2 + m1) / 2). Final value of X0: 31.40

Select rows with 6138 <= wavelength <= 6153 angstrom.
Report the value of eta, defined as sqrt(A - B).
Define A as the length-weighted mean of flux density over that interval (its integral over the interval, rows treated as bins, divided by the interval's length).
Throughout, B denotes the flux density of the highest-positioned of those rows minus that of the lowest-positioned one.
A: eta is 4.13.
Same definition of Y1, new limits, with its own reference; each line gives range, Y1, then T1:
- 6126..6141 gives 0.5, 1.6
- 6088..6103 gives 0.1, 1.1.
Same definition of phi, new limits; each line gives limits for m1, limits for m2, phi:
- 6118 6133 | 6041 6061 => 24.6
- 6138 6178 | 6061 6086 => 25.0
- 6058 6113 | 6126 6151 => 24.1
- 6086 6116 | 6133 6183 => 23.4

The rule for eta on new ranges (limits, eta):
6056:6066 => 4.06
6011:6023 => 4.28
